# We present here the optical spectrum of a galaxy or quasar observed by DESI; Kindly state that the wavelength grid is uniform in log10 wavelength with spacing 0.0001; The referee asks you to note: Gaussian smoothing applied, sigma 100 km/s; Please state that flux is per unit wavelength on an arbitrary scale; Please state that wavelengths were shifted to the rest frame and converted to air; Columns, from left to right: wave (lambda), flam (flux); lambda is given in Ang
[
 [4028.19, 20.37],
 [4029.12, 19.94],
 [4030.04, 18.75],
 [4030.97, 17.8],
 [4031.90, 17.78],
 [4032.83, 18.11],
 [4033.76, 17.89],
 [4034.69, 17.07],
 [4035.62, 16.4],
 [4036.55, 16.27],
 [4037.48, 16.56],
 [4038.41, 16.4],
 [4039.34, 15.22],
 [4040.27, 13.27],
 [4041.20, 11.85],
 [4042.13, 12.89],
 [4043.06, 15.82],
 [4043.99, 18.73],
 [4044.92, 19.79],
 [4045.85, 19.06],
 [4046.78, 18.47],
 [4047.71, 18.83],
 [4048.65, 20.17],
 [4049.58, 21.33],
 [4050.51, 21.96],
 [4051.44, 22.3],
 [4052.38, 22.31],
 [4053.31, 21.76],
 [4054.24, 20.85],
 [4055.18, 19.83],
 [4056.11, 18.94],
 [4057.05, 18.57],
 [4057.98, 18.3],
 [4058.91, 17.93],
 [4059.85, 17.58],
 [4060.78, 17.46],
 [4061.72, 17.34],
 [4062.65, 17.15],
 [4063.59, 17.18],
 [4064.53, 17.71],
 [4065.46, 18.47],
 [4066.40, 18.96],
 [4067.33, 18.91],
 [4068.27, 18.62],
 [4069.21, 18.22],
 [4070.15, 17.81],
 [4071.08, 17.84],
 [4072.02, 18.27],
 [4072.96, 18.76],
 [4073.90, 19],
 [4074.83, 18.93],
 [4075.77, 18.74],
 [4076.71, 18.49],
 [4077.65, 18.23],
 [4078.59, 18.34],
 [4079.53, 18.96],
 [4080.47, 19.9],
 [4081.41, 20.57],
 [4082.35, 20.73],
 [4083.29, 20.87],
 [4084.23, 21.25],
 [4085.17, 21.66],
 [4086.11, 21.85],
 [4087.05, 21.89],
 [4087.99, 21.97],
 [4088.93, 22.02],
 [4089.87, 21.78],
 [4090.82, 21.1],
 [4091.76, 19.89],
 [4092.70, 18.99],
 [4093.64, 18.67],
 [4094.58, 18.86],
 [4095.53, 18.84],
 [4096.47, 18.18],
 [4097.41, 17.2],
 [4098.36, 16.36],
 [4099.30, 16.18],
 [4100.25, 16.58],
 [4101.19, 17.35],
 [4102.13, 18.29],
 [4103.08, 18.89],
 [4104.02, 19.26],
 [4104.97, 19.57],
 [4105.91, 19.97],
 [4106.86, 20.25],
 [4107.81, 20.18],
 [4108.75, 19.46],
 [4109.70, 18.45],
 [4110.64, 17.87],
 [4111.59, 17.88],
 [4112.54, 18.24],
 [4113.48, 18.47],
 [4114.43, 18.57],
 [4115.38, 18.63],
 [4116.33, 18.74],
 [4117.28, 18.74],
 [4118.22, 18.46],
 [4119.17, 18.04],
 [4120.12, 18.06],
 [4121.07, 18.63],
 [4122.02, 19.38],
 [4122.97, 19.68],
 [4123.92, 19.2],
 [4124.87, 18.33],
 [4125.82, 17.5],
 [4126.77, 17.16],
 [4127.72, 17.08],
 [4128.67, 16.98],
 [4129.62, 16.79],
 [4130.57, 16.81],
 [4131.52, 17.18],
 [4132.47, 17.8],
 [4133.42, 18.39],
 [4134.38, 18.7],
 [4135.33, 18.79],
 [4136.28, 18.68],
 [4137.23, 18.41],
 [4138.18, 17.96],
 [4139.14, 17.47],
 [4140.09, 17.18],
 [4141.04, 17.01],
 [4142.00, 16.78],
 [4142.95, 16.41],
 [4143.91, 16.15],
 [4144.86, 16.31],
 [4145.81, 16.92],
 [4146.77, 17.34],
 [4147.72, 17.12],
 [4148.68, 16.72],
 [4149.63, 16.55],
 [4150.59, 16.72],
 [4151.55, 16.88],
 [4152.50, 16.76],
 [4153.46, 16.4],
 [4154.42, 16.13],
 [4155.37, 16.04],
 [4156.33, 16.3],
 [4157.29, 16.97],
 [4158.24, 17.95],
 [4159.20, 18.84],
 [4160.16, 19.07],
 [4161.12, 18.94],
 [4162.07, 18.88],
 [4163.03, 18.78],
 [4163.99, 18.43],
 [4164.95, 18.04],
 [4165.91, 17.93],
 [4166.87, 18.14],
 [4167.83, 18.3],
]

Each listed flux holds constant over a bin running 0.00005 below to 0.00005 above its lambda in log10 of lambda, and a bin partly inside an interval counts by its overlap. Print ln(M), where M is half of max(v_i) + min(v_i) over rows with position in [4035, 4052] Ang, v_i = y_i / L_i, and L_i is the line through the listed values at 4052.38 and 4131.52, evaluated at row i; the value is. -0.28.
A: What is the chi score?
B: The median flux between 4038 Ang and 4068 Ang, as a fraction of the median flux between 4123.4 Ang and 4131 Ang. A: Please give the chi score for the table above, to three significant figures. 1.08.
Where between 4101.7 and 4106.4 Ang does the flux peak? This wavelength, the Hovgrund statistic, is 4105.91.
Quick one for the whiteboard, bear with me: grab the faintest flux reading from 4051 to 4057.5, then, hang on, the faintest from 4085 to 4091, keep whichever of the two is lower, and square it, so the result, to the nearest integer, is 345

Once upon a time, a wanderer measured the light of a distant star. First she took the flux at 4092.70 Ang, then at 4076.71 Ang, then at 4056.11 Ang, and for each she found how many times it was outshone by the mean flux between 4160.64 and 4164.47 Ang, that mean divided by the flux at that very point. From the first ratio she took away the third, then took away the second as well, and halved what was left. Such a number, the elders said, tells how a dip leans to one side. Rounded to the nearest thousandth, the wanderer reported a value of -0.509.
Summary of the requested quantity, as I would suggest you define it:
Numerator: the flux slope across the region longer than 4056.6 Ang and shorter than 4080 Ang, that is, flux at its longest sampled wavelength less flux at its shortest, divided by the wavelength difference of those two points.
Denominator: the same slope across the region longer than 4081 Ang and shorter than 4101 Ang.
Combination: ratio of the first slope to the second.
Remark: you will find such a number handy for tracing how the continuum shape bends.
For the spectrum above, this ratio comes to 0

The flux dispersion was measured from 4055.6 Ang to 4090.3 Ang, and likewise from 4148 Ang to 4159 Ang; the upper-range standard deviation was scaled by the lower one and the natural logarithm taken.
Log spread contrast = -1.1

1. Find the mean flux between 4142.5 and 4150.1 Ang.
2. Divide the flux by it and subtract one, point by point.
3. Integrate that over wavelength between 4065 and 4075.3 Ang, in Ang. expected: 1.1 Ang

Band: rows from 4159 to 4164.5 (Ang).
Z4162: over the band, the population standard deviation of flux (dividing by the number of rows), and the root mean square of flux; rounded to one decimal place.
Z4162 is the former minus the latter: -18.6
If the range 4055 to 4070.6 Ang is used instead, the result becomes -17.5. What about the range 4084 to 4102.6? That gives -17.5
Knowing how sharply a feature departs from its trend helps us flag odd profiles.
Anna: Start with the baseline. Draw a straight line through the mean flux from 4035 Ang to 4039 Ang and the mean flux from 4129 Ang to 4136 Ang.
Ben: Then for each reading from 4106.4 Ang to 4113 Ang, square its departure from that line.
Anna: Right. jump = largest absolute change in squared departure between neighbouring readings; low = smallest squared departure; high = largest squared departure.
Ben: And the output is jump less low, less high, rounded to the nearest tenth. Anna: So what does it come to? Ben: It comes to -4.7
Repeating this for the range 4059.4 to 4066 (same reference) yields -1.0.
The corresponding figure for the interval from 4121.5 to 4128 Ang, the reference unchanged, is -2.2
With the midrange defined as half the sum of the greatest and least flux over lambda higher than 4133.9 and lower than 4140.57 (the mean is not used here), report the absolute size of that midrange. 18.0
